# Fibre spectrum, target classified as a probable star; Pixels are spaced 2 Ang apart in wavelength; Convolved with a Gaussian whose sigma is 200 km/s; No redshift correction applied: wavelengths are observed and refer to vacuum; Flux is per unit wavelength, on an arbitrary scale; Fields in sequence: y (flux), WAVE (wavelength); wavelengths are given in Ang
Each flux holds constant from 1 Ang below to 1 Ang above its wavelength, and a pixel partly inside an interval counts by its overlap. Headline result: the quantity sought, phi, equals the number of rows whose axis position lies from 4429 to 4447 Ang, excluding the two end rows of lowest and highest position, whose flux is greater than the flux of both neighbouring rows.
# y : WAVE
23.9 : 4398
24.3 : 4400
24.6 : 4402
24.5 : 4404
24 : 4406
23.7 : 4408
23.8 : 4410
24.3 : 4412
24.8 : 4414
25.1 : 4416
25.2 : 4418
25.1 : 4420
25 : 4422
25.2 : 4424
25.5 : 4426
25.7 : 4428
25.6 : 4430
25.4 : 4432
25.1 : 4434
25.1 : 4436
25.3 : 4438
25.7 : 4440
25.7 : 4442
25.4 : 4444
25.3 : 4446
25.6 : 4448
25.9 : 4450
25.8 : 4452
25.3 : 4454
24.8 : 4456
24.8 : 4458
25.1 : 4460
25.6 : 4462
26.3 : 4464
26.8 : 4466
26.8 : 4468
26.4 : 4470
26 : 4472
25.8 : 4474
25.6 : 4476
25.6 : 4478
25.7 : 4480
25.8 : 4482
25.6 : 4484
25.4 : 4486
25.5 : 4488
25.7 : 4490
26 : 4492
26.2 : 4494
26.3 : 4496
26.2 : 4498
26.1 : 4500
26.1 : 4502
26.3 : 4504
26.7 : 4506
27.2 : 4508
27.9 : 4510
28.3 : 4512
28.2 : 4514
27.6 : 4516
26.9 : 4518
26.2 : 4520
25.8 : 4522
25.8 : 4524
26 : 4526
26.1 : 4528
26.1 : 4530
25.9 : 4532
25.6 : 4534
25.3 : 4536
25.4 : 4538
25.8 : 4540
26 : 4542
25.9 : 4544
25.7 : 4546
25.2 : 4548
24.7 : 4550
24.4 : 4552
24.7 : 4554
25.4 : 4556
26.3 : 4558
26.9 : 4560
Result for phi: 0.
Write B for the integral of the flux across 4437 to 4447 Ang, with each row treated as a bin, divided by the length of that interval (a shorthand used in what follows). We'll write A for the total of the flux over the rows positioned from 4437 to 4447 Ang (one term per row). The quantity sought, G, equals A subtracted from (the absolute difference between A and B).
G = -25.5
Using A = 127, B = 25.5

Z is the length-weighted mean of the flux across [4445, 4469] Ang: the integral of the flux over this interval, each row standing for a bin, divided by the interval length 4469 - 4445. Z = 25.7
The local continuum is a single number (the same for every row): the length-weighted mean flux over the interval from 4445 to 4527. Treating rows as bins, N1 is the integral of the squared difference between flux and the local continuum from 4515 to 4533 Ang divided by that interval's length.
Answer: 0.3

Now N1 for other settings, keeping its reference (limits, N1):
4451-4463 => 0.9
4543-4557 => 1.2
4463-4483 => 0.2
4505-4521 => 2.1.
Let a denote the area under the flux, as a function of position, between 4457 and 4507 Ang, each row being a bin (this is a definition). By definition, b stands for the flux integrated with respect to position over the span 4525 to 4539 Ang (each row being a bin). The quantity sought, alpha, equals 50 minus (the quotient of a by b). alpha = 46.4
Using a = 1297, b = 361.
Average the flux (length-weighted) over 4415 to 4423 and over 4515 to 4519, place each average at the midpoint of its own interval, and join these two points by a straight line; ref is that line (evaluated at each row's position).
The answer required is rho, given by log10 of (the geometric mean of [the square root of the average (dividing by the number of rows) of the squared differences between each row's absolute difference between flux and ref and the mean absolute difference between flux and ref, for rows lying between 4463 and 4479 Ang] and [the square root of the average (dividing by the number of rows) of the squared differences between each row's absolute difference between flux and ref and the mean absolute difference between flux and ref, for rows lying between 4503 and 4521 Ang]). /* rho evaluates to -0.5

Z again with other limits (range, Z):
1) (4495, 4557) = 26.1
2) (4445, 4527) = 26.1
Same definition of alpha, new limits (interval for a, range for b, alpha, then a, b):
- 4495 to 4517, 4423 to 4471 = 49.5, 594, 1228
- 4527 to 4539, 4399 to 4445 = 49.7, 309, 1148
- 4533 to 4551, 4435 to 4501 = 49.7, 459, 1698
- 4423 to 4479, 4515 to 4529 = 46.1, 1434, 369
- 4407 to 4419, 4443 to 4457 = 49.2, 294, 356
